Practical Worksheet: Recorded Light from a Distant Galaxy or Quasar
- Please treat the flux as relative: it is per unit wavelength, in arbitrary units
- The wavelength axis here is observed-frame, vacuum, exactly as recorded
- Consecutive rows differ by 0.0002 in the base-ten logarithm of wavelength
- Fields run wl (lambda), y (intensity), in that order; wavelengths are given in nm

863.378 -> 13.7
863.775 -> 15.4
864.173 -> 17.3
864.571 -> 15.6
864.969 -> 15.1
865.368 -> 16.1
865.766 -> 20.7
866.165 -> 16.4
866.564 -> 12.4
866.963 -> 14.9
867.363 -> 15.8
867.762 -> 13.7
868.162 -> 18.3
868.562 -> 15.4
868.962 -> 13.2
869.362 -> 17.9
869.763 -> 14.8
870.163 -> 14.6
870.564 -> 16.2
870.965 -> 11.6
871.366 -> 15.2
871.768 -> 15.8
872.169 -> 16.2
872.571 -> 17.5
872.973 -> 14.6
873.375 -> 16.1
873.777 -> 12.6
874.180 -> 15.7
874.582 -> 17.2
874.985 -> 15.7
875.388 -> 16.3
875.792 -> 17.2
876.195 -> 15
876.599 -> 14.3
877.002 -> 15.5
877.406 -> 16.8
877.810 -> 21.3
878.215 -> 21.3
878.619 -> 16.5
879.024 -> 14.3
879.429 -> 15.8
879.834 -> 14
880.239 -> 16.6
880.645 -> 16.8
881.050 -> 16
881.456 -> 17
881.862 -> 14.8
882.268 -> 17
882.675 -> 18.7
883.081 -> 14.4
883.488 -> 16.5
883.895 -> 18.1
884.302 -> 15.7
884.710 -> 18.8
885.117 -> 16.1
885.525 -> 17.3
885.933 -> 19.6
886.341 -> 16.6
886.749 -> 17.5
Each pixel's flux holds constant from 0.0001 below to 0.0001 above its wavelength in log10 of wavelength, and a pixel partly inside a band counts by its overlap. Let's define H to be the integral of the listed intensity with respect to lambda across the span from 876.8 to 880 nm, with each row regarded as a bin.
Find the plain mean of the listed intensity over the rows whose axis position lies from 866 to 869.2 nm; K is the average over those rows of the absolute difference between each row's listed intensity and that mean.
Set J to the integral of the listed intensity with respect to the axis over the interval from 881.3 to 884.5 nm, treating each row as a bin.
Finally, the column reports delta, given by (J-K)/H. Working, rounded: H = 54.3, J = 52.9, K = 1.46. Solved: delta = 0.95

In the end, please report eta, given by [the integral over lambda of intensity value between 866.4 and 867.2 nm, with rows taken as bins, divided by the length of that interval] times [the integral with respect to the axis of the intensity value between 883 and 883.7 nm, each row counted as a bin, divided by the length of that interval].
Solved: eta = 216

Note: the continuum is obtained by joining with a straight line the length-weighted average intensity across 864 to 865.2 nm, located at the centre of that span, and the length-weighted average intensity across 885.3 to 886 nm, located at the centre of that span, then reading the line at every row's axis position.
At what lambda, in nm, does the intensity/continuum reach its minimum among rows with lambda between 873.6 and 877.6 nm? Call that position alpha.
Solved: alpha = 873.777 nm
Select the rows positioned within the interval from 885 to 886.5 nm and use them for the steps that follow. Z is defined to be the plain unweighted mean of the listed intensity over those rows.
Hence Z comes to 17.4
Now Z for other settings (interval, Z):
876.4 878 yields 17.0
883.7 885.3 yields 17.2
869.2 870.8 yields 15.9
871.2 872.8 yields 16.2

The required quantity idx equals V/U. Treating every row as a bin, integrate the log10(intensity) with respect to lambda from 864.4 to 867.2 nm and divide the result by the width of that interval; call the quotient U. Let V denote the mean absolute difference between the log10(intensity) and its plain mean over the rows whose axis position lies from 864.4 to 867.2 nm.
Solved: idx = 0.035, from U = 1.20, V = 0.042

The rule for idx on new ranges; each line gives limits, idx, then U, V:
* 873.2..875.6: 0.025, 1.19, 0.030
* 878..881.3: 0.030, 1.21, 0.036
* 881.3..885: 0.027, 1.22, 0.033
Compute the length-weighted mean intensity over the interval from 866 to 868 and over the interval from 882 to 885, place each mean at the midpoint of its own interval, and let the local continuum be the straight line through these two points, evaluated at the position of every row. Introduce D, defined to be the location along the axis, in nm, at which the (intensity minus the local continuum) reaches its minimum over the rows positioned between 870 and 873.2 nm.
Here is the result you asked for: 870.965 nm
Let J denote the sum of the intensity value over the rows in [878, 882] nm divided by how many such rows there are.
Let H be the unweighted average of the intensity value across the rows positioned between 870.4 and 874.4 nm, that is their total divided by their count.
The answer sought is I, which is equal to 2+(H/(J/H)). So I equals 16.1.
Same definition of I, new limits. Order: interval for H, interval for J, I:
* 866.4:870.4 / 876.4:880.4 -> 15.7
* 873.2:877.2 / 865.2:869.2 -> 17.4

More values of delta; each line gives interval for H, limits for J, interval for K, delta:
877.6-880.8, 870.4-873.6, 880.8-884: 0.88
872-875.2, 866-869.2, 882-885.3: 0.93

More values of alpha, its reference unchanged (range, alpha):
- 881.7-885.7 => 883.081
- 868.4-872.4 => 870.965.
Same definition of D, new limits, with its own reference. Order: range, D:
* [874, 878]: 876.599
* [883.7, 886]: 884.302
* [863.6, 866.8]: 866.564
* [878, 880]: 879.834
